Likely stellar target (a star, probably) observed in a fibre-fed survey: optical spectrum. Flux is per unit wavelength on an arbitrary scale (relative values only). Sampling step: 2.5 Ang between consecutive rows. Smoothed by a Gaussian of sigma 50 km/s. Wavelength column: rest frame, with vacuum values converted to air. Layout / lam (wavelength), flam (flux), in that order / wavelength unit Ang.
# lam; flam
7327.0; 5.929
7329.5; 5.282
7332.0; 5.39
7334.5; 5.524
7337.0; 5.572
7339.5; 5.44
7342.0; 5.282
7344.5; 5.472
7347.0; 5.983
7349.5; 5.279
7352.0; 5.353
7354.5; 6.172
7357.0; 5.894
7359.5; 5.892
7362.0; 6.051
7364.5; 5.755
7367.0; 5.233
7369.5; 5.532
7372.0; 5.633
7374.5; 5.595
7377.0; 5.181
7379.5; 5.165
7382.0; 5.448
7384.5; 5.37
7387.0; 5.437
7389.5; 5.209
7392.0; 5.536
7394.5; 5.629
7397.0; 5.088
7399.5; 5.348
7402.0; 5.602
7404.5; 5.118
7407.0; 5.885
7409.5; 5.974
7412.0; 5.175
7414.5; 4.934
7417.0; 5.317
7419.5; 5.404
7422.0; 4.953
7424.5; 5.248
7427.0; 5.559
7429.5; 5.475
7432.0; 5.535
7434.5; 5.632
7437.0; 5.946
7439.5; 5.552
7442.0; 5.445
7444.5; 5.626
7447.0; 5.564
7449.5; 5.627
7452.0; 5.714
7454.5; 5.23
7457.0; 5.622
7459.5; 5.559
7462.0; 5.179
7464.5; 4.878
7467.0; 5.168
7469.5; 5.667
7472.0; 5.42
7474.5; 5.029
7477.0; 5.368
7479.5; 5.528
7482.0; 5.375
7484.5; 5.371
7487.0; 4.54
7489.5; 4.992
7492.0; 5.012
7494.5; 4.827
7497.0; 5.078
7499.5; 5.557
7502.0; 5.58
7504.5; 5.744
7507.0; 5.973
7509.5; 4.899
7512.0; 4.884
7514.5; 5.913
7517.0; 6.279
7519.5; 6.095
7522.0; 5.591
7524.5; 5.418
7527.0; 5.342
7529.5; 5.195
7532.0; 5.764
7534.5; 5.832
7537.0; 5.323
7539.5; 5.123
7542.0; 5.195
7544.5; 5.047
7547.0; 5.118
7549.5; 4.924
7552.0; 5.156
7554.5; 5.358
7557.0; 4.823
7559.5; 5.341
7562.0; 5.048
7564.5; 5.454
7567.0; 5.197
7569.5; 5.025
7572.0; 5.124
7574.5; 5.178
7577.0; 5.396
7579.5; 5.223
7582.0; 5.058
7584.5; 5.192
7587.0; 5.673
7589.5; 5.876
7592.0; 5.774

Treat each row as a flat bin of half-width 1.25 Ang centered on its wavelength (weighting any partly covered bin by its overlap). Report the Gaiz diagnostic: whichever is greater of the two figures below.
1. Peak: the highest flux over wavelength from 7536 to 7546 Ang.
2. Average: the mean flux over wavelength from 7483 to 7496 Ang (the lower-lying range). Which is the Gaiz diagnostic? 5.32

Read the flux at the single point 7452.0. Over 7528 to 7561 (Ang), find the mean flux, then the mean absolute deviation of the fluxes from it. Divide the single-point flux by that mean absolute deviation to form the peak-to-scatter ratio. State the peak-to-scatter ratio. 27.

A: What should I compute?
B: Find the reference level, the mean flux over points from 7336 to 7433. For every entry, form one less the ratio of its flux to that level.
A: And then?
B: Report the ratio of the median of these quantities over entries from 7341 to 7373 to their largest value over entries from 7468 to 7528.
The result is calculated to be -0.163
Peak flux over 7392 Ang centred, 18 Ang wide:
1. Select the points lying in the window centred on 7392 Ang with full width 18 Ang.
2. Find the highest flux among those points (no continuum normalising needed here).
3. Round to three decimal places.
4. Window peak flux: 5.629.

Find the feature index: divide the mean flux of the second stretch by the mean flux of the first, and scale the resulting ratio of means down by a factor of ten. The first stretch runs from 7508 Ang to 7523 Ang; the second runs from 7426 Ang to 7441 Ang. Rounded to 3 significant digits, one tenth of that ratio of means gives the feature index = 0.100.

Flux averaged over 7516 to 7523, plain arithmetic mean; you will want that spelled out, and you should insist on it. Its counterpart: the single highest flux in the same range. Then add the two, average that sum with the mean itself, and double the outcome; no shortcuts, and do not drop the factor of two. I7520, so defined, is 18.3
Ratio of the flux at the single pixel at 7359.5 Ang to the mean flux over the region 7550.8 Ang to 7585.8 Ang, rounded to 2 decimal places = 1.14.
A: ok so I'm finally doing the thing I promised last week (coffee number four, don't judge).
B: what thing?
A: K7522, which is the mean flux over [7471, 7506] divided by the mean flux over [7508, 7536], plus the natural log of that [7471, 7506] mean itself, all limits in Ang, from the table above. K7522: 2.60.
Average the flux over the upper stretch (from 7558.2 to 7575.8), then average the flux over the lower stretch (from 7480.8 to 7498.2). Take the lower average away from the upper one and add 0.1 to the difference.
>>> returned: 0.27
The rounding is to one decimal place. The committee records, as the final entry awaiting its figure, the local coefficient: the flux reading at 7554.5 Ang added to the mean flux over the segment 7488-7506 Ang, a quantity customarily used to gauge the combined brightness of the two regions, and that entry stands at 10.6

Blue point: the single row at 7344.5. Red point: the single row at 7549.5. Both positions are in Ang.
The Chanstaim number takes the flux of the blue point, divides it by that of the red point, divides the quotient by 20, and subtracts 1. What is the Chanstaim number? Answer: -0.944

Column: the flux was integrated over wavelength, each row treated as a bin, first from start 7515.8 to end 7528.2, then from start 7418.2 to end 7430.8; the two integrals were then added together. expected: 138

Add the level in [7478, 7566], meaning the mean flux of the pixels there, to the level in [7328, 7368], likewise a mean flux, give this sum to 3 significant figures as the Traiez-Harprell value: 10.9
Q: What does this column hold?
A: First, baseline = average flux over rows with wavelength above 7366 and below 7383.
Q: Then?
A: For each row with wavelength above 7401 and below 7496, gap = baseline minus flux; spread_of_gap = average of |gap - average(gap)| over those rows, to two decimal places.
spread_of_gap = 0.26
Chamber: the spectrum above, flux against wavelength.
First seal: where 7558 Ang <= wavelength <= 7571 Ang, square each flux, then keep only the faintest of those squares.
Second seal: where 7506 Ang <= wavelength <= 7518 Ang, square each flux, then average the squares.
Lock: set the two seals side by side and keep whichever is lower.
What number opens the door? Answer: 25.3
